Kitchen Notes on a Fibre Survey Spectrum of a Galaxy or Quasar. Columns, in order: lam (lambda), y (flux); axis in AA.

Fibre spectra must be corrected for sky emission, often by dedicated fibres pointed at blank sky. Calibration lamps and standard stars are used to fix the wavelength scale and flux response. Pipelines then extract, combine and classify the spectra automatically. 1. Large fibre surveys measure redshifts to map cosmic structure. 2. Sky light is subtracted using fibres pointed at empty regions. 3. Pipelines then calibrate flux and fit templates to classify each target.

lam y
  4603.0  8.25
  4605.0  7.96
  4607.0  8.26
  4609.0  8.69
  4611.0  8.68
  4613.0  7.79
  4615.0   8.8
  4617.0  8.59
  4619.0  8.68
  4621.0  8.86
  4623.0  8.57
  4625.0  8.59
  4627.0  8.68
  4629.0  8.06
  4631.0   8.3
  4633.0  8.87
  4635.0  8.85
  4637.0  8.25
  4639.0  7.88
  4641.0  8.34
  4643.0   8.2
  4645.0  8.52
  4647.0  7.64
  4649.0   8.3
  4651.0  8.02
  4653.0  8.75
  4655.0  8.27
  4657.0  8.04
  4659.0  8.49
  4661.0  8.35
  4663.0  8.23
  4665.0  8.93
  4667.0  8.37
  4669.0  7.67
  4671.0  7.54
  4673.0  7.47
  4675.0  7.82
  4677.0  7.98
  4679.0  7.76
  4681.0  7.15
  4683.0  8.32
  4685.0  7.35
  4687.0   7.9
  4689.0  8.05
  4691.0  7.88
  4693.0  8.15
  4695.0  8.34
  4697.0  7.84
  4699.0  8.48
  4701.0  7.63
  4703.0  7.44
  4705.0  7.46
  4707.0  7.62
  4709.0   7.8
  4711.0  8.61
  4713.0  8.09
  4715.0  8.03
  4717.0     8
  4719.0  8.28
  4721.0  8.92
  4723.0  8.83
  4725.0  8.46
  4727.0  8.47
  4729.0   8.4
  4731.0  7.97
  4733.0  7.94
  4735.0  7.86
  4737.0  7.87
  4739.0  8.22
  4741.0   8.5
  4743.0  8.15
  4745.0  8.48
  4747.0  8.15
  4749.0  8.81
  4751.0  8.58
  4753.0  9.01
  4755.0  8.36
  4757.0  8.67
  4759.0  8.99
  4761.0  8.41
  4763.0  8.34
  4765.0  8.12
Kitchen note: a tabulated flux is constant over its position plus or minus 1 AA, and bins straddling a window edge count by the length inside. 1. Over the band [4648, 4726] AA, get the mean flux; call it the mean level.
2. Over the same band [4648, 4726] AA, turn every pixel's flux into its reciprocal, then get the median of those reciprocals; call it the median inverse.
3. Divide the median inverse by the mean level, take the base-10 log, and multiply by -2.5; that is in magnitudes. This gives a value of 4.53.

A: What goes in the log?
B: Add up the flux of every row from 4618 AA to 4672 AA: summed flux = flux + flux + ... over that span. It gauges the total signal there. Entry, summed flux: 225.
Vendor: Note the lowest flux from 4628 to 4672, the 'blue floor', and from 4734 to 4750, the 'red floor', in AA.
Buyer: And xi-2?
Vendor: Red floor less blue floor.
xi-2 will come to 0.3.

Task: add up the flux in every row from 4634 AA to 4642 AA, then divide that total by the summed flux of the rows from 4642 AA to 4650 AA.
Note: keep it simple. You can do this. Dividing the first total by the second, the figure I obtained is 1.02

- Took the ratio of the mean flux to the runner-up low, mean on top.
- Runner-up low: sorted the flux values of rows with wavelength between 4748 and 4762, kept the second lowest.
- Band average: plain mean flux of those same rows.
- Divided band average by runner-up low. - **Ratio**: 1.03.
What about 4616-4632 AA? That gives 1.03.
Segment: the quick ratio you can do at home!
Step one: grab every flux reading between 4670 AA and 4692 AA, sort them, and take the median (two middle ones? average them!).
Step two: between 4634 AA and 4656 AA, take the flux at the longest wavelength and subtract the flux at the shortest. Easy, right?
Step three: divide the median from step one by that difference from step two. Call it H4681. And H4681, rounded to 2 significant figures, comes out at -13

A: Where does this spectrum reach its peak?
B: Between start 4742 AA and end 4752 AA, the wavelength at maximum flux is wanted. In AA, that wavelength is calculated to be 4749.0 AA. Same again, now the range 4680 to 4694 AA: 4683.0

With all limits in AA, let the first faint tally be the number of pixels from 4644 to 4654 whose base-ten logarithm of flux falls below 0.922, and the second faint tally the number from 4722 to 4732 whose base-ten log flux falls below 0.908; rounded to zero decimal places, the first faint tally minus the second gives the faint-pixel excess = 2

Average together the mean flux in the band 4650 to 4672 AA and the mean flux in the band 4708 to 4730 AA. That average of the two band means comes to 8.30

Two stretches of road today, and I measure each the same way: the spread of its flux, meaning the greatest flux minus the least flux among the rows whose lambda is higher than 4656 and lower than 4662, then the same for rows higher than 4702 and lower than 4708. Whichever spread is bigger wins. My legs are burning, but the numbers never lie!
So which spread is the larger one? 0.45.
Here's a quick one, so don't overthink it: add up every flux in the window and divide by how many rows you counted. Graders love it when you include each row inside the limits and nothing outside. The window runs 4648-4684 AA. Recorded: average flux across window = 8.08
